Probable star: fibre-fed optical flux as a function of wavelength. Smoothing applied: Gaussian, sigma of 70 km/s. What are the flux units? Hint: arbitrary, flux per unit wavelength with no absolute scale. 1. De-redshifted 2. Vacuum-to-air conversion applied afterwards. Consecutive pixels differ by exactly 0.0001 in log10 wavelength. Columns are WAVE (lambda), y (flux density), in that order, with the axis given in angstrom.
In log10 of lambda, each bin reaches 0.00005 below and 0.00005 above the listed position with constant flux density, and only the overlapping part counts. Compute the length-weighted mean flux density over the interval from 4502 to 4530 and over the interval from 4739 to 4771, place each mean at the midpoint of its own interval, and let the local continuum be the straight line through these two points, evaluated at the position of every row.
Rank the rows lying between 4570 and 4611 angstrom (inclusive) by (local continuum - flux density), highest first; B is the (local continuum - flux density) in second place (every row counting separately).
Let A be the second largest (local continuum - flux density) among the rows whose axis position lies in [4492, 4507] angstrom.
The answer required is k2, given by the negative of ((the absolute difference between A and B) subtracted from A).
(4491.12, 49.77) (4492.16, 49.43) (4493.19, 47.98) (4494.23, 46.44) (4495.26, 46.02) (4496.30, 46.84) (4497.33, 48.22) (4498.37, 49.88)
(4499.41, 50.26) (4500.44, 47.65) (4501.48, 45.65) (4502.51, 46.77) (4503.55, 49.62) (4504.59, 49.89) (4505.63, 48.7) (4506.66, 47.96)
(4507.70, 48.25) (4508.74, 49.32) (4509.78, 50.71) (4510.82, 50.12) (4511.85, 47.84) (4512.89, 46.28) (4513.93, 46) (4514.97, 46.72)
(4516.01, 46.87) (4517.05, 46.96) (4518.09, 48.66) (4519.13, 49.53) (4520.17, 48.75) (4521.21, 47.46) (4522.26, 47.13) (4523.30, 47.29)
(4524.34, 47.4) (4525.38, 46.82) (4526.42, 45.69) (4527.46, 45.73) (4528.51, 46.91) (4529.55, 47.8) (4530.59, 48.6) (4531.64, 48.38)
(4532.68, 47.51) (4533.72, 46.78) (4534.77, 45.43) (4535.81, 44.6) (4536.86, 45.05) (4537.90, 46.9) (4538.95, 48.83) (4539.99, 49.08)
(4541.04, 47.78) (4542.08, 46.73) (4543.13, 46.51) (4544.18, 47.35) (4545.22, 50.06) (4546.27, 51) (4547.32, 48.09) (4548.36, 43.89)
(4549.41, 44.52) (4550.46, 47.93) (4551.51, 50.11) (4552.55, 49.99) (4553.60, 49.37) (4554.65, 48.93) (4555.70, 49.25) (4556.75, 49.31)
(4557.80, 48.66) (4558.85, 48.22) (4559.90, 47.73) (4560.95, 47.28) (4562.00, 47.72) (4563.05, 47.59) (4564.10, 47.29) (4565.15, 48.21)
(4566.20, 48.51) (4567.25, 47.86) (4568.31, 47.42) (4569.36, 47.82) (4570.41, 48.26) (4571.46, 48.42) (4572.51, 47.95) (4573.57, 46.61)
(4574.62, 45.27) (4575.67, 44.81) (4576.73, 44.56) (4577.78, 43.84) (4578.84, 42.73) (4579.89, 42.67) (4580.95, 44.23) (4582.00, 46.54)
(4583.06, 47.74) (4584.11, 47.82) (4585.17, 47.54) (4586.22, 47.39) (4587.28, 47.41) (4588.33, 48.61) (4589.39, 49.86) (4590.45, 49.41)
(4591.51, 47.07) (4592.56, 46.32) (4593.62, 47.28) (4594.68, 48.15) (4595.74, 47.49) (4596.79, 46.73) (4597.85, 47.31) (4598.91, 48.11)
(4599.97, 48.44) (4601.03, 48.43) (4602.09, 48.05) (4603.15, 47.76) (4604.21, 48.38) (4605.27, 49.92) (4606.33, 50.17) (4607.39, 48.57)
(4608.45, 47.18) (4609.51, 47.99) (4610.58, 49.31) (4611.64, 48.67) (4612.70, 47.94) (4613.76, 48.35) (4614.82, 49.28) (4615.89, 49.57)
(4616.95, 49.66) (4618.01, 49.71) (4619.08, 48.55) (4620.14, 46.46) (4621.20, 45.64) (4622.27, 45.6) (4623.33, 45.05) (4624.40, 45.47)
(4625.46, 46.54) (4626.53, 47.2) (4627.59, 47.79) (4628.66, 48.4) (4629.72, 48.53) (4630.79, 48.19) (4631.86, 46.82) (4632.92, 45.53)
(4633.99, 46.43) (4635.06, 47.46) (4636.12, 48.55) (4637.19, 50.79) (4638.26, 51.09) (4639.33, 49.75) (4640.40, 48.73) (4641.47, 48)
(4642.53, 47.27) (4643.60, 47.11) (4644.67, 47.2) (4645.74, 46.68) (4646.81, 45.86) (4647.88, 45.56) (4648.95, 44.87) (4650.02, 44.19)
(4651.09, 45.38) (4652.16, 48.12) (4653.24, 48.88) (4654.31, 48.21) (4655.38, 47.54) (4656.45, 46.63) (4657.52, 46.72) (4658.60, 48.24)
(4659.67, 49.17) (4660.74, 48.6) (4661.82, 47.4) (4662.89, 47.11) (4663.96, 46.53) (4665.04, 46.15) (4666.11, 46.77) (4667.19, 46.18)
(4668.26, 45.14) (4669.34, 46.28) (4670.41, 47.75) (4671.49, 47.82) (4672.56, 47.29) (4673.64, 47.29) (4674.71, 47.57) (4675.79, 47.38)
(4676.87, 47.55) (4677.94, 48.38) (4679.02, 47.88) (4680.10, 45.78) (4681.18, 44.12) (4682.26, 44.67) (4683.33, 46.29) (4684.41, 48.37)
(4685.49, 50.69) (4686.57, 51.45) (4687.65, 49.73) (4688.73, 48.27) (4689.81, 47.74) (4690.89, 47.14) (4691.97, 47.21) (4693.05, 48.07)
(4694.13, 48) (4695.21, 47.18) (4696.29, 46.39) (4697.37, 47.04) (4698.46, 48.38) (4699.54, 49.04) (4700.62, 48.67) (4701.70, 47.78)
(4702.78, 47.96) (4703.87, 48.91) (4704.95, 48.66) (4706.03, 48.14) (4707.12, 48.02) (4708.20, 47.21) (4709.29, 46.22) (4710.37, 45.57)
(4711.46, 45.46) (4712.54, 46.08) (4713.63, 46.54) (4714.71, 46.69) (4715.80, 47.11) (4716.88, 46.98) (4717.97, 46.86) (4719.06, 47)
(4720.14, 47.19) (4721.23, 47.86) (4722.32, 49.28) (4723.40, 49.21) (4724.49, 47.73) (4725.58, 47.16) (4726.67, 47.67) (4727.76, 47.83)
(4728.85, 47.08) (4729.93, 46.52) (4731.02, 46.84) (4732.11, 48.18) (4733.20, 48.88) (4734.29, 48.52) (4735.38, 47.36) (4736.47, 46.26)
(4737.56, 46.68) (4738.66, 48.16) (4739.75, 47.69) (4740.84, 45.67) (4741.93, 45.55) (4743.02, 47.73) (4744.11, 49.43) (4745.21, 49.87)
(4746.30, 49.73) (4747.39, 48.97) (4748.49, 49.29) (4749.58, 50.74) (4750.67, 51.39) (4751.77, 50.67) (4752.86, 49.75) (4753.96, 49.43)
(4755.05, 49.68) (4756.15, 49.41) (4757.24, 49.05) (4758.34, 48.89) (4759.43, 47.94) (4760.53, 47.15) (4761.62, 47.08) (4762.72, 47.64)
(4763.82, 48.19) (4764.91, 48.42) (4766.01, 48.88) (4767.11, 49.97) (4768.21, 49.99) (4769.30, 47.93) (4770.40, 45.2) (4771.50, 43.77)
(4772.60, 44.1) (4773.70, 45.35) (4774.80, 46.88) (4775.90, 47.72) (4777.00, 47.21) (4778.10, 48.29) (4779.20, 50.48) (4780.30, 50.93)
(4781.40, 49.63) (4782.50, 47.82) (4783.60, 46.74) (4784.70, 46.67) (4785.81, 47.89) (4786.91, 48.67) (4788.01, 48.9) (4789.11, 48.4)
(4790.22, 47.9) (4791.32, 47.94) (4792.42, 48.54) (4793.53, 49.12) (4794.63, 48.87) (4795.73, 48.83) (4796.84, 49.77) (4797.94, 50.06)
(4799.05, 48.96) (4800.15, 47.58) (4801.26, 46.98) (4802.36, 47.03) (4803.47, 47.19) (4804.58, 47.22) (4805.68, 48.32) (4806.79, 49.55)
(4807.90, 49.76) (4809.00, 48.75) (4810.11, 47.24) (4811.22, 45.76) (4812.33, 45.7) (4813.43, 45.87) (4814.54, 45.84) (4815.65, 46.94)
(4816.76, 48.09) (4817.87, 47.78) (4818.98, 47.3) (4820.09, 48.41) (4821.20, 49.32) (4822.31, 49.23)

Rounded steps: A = 1.7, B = 5.3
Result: 1.9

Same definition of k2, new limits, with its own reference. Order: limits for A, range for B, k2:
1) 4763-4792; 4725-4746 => -2.9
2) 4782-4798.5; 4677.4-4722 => -0.3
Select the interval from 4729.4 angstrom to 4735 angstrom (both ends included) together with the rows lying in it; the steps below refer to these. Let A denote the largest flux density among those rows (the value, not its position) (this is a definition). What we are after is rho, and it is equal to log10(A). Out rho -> 1.69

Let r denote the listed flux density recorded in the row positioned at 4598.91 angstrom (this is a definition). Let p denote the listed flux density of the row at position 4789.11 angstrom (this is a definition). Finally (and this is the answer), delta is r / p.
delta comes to 0.99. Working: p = 48.4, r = 48.11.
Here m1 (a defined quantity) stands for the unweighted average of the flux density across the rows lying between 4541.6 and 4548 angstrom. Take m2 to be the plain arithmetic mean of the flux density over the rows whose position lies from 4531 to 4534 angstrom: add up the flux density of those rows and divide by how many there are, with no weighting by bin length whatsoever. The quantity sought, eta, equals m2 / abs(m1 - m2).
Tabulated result 65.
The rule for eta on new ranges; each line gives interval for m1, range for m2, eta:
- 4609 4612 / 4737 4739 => 38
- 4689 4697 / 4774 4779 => 352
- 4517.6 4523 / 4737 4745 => 46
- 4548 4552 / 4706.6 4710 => 88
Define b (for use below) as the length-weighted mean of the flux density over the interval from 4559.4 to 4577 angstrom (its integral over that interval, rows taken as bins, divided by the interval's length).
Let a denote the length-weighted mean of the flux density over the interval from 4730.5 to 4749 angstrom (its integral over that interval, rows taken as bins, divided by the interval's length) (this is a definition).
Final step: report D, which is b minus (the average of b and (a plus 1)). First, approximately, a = 47.9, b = 47.3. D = -0.81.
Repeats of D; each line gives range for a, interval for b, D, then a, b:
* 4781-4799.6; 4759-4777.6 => -1.13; 48.5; 47.2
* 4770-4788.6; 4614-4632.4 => -0.44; 47.4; 47.6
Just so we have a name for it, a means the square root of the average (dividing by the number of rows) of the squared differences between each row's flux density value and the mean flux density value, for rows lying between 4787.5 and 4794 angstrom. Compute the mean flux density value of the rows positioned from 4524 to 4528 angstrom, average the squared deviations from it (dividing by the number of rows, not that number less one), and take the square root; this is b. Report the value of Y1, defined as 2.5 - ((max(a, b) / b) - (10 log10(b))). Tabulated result 0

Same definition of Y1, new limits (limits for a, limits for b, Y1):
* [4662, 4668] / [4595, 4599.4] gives -2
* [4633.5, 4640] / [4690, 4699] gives -2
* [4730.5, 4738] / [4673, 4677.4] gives -15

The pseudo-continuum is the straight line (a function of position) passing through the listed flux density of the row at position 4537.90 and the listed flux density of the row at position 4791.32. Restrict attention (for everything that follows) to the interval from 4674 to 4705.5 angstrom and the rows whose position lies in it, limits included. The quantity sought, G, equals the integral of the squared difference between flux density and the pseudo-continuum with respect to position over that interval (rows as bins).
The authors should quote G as 72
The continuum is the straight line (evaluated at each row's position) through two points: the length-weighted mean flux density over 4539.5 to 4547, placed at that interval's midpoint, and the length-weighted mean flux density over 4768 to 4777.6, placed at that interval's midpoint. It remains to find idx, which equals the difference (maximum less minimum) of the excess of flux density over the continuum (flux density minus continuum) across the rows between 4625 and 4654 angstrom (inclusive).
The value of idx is 6.8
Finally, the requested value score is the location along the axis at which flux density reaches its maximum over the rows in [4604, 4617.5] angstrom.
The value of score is 4606.33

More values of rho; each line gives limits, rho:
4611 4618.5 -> 1.70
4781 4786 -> 1.70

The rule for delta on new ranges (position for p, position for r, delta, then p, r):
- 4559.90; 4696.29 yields 0.97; 47.73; 46.39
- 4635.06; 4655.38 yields 1.00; 47.46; 47.54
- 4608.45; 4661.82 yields 1.00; 47.18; 47.4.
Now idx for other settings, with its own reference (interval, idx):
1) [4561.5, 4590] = 7.3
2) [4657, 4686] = 6.6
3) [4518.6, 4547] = 6.5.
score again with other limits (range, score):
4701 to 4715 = 4703.87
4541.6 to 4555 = 4546.27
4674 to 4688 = 4686.57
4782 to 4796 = 4793.53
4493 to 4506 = 4499.41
